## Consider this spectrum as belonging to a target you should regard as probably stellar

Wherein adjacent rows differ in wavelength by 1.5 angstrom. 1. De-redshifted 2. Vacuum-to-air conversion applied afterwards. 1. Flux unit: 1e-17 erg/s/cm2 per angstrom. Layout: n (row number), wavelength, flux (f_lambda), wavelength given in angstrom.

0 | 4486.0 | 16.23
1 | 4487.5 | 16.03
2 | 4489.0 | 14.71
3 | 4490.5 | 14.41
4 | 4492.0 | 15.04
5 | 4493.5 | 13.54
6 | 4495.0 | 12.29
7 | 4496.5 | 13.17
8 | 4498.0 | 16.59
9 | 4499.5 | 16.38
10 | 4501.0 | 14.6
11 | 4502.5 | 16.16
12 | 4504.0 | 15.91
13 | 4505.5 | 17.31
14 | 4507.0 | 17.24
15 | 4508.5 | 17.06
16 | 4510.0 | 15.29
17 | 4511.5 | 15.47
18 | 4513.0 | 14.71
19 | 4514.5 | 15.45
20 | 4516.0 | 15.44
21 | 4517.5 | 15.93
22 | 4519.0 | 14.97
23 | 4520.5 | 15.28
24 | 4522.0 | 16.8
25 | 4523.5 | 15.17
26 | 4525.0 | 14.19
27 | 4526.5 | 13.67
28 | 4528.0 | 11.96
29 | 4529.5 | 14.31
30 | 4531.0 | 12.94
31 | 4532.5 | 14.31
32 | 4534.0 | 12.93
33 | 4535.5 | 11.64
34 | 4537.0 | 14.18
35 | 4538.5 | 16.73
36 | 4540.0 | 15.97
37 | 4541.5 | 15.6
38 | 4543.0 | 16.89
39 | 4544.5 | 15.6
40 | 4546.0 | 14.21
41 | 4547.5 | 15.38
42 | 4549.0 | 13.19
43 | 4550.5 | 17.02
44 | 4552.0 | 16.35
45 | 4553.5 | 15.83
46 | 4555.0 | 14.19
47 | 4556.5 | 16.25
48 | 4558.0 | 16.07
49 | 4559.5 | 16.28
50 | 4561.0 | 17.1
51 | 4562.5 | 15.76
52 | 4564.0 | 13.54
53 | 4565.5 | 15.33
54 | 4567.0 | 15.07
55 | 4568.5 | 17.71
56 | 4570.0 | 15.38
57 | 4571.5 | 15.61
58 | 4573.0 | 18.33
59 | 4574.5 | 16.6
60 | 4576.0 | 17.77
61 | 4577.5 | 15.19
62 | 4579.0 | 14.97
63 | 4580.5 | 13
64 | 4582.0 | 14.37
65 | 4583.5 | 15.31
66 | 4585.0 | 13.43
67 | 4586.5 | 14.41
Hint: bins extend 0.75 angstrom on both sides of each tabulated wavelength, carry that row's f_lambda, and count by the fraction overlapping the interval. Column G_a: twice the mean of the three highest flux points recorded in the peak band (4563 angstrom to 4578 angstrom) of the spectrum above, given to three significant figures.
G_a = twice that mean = 35.9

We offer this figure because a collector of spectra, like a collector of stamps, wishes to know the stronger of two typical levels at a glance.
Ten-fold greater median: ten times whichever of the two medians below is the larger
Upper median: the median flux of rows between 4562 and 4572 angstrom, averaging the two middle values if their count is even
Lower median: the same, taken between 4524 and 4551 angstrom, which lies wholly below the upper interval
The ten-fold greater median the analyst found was 154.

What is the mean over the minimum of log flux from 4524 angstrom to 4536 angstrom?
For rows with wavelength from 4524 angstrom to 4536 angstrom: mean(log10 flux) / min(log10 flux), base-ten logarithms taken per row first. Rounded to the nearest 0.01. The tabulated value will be 1.05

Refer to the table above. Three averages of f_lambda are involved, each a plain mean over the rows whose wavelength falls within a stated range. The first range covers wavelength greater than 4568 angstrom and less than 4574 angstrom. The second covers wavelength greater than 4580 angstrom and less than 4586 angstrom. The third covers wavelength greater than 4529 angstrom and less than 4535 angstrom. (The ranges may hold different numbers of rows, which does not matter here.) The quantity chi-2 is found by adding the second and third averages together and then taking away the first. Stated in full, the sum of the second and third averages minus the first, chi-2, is 10.9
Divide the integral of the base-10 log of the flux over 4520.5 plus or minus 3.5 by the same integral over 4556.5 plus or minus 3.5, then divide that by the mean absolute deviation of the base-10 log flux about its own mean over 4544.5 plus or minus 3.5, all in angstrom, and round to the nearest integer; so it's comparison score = 60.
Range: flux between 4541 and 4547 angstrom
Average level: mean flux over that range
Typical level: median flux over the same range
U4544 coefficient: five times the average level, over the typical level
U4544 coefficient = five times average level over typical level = 4.99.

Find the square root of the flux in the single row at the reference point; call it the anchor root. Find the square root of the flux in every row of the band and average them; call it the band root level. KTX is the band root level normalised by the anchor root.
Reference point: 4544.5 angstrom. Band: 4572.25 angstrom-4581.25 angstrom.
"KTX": 1.01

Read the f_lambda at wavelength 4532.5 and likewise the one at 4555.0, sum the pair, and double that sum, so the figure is 57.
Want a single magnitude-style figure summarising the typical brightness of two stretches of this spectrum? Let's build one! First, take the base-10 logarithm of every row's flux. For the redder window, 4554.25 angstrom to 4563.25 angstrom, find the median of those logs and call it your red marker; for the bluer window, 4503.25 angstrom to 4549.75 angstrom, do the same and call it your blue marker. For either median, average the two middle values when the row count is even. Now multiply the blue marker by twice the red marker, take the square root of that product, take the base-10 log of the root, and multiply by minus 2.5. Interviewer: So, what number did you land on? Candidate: -0.571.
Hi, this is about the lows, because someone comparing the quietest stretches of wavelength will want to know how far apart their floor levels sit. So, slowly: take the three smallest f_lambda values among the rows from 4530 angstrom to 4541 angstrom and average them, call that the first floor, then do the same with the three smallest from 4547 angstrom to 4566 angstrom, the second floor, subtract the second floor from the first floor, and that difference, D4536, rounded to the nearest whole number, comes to -1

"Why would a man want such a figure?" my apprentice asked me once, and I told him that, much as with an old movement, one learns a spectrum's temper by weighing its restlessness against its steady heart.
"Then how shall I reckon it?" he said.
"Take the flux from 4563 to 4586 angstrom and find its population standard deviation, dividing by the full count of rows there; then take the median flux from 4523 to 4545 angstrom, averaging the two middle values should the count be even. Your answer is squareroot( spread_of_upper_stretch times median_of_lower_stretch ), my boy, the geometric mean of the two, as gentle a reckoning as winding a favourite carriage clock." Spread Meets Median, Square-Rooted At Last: 4.69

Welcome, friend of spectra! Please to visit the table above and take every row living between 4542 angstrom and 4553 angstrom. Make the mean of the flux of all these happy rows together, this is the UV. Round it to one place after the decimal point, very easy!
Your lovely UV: 15.5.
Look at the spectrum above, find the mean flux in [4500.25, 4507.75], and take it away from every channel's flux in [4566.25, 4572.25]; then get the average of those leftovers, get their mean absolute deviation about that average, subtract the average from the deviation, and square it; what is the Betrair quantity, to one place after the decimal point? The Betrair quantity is 1.4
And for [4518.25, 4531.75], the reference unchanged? 8.6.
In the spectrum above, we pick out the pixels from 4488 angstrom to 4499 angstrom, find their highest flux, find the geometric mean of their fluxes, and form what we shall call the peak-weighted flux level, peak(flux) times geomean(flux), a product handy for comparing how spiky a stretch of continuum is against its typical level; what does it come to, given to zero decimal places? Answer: 235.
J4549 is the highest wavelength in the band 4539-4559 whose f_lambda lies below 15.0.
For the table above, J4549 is 4555.0 angstrom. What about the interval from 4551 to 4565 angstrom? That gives 4564.0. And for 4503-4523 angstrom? 4519.0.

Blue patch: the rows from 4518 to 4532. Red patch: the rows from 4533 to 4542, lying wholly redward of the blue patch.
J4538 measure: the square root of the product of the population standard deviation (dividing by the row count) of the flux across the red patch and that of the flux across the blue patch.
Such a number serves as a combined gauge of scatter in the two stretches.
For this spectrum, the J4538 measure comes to 1.5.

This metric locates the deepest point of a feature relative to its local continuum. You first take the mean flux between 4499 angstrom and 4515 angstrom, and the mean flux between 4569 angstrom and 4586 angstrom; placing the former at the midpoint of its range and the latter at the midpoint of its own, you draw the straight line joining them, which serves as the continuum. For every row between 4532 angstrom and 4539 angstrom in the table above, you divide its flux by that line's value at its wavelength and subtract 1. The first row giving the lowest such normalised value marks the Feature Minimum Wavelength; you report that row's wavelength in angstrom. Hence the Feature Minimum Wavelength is 4535.5 angstrom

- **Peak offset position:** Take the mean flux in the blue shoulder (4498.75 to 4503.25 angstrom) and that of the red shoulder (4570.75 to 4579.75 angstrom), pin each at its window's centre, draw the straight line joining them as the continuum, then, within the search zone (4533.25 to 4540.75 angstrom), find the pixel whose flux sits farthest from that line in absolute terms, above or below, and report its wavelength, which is 4535.5 angstrom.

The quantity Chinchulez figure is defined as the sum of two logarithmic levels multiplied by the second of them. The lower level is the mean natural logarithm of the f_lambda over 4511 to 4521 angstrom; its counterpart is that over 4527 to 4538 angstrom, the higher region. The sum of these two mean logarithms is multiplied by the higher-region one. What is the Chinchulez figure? 13.7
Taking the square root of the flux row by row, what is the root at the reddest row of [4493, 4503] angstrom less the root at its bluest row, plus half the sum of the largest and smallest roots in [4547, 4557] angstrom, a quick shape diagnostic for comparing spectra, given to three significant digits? 4.22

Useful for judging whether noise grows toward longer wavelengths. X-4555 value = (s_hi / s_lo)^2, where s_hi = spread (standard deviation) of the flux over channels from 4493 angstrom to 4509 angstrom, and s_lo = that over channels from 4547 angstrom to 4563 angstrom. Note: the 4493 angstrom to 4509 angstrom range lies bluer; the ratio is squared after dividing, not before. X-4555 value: 2.3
